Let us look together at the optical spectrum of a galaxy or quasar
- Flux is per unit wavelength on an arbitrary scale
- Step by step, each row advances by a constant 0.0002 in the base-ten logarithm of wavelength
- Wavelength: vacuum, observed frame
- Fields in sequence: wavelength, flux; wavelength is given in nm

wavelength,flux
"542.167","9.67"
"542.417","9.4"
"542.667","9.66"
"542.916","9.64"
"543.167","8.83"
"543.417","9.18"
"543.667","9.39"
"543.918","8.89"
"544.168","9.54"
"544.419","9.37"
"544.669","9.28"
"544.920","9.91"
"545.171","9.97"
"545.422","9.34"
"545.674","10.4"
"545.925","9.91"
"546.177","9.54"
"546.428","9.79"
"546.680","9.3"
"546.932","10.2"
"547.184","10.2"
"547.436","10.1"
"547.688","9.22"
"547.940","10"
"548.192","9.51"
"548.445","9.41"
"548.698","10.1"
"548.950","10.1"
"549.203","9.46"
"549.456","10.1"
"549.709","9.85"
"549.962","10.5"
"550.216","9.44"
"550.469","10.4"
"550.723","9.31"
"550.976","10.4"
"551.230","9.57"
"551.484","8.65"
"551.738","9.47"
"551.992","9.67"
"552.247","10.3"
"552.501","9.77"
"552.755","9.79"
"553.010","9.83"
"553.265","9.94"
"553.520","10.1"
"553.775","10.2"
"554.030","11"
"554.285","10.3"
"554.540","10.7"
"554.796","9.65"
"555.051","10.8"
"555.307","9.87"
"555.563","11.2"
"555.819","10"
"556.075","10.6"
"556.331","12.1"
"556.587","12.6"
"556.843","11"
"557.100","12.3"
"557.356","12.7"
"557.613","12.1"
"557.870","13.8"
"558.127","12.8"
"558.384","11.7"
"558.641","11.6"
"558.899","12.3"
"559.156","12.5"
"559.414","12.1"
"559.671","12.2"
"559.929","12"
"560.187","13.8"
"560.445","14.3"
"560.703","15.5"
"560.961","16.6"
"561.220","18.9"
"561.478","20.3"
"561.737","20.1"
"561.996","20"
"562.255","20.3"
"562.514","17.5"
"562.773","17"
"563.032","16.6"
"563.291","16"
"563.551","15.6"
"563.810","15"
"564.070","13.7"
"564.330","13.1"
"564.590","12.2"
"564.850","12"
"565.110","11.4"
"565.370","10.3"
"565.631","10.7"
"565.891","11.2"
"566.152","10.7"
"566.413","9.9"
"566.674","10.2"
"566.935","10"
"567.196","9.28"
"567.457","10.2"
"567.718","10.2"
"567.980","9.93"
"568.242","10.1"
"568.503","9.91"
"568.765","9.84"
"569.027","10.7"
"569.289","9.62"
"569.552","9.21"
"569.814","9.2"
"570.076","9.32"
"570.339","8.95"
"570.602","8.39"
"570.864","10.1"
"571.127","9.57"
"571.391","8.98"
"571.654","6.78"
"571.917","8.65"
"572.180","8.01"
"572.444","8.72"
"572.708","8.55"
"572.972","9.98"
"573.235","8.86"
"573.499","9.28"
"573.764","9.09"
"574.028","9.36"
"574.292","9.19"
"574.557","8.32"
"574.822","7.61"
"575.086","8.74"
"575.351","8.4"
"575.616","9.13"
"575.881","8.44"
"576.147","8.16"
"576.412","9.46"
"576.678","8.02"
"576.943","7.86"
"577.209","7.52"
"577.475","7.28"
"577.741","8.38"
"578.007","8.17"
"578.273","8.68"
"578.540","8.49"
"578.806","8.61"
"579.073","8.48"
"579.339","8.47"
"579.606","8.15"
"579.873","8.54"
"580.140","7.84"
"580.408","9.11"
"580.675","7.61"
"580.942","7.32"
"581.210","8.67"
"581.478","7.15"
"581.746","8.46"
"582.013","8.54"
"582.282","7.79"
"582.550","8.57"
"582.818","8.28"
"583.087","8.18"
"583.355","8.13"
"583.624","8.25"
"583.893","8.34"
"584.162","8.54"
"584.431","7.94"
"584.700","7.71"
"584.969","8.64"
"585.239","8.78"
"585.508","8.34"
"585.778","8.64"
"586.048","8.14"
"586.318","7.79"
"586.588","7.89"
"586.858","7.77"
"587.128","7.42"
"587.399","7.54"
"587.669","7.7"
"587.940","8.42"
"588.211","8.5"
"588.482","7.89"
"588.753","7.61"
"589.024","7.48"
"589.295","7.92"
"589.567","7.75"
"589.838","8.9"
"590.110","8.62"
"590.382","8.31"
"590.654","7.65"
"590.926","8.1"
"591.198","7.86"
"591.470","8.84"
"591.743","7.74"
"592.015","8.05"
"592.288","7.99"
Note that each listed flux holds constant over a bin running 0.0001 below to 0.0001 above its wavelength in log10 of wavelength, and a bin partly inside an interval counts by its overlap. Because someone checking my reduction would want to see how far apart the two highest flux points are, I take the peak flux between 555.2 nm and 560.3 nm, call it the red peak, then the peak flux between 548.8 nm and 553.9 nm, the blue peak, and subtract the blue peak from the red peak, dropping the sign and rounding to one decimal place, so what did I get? 3.3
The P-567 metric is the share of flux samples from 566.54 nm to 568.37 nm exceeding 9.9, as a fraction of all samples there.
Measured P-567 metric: 0.86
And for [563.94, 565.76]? 1.00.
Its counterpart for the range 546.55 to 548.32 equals 0.57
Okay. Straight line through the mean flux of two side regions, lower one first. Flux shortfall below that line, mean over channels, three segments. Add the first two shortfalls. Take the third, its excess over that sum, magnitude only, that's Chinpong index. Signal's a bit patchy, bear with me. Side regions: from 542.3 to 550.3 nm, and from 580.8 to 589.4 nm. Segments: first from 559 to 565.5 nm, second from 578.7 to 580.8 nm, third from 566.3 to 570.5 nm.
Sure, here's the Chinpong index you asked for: 5.2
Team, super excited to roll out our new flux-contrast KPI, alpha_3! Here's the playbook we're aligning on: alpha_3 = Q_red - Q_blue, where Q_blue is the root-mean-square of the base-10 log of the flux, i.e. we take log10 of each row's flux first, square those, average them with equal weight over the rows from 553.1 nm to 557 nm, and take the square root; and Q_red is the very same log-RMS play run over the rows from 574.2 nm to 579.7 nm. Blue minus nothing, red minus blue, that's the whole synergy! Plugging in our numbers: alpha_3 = -0.11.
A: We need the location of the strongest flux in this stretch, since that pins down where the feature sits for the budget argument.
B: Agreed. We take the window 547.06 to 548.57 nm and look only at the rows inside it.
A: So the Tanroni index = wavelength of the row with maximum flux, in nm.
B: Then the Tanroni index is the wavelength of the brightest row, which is 547.184 nm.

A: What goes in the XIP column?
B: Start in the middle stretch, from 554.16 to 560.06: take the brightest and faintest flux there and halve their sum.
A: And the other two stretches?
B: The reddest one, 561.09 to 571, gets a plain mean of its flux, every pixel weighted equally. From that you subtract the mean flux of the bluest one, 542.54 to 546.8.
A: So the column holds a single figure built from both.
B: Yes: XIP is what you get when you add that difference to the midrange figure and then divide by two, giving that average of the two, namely 7.4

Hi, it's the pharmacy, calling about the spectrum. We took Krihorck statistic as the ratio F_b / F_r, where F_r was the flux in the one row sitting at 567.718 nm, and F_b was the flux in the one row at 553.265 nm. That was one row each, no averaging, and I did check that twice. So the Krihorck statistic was 1.0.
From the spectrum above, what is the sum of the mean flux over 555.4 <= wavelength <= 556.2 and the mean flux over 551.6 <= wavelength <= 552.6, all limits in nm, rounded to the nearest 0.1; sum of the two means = 20.4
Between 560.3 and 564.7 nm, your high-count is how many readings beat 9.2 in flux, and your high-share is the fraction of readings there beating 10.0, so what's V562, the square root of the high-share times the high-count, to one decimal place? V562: 4.1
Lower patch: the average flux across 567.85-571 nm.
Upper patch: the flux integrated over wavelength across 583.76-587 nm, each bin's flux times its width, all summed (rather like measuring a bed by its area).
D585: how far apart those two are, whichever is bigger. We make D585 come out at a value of 17.0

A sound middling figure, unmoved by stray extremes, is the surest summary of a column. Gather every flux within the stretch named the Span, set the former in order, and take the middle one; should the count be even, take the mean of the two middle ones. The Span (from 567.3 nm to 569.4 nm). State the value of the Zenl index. 10.0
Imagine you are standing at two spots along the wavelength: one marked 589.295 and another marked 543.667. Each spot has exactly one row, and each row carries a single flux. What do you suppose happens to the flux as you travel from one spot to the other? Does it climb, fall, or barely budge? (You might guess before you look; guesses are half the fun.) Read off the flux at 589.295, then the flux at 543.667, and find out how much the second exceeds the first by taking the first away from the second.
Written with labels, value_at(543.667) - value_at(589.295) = 1.5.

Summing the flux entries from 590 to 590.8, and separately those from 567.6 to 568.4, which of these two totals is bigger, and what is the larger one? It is 30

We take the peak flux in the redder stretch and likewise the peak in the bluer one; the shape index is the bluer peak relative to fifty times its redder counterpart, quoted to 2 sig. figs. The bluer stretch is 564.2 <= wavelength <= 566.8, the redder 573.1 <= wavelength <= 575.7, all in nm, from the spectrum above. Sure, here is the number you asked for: 0.028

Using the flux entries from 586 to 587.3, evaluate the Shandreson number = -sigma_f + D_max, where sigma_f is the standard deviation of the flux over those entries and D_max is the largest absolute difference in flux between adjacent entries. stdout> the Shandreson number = 0.1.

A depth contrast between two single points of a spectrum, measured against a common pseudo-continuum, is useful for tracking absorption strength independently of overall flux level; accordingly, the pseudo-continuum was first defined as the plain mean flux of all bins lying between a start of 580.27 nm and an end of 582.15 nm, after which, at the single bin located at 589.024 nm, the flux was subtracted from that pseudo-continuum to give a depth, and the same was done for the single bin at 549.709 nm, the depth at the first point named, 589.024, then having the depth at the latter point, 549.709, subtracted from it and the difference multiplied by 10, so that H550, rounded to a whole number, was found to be 24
